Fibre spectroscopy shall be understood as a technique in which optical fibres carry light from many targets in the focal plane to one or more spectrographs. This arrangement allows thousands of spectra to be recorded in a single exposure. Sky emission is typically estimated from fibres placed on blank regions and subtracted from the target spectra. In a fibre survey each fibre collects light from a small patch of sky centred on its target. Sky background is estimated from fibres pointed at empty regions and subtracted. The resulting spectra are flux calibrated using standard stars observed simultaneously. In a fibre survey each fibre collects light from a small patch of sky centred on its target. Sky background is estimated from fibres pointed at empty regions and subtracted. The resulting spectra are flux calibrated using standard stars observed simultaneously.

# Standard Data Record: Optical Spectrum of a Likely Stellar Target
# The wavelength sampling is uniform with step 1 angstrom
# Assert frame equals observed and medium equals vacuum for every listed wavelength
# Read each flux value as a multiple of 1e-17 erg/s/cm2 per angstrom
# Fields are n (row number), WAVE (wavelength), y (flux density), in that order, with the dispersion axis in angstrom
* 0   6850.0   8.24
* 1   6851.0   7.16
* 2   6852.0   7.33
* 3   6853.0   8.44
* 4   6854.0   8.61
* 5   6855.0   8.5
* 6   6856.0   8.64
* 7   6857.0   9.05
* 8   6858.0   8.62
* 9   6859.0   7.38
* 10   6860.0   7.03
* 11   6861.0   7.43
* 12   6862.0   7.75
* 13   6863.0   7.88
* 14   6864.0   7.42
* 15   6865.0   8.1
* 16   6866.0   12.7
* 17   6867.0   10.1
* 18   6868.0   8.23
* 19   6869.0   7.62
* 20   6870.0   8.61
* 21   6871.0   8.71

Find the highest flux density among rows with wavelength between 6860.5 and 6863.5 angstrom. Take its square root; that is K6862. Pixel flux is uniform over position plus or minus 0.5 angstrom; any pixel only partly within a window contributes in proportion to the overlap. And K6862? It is 2.81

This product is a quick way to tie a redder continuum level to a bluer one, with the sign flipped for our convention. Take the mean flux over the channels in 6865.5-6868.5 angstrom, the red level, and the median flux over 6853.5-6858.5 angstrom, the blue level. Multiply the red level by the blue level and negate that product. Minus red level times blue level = -89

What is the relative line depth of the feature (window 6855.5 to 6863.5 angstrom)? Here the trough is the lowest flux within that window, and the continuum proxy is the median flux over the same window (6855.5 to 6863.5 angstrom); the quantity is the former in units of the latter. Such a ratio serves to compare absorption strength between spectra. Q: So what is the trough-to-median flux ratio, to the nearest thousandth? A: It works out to 0.900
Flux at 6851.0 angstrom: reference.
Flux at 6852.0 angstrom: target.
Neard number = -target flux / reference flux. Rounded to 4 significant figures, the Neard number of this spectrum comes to -1.024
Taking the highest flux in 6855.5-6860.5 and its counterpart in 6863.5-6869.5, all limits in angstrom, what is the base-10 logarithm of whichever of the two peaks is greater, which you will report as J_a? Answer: 1.10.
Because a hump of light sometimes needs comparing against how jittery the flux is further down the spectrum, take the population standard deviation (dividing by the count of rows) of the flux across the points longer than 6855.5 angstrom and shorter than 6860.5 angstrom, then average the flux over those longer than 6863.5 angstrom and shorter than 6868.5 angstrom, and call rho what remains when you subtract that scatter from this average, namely 8.52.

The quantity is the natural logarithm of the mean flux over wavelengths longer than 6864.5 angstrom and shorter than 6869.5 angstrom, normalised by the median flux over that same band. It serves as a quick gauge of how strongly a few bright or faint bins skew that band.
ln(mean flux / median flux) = 0.13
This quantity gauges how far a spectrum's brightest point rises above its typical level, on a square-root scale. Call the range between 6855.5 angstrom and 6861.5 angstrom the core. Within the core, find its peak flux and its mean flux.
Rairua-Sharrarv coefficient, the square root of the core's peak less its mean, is 1.0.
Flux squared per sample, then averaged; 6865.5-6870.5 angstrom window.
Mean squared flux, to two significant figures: 93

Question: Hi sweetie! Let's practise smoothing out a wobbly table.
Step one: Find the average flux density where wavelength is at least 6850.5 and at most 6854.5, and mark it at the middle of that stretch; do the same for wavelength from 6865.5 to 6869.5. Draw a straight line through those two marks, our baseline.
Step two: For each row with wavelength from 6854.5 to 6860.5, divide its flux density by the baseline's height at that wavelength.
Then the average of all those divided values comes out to 0.97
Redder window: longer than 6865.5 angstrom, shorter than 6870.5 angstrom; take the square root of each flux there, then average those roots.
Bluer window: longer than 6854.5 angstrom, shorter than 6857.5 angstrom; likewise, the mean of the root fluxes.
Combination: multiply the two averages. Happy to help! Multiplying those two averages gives 9.04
